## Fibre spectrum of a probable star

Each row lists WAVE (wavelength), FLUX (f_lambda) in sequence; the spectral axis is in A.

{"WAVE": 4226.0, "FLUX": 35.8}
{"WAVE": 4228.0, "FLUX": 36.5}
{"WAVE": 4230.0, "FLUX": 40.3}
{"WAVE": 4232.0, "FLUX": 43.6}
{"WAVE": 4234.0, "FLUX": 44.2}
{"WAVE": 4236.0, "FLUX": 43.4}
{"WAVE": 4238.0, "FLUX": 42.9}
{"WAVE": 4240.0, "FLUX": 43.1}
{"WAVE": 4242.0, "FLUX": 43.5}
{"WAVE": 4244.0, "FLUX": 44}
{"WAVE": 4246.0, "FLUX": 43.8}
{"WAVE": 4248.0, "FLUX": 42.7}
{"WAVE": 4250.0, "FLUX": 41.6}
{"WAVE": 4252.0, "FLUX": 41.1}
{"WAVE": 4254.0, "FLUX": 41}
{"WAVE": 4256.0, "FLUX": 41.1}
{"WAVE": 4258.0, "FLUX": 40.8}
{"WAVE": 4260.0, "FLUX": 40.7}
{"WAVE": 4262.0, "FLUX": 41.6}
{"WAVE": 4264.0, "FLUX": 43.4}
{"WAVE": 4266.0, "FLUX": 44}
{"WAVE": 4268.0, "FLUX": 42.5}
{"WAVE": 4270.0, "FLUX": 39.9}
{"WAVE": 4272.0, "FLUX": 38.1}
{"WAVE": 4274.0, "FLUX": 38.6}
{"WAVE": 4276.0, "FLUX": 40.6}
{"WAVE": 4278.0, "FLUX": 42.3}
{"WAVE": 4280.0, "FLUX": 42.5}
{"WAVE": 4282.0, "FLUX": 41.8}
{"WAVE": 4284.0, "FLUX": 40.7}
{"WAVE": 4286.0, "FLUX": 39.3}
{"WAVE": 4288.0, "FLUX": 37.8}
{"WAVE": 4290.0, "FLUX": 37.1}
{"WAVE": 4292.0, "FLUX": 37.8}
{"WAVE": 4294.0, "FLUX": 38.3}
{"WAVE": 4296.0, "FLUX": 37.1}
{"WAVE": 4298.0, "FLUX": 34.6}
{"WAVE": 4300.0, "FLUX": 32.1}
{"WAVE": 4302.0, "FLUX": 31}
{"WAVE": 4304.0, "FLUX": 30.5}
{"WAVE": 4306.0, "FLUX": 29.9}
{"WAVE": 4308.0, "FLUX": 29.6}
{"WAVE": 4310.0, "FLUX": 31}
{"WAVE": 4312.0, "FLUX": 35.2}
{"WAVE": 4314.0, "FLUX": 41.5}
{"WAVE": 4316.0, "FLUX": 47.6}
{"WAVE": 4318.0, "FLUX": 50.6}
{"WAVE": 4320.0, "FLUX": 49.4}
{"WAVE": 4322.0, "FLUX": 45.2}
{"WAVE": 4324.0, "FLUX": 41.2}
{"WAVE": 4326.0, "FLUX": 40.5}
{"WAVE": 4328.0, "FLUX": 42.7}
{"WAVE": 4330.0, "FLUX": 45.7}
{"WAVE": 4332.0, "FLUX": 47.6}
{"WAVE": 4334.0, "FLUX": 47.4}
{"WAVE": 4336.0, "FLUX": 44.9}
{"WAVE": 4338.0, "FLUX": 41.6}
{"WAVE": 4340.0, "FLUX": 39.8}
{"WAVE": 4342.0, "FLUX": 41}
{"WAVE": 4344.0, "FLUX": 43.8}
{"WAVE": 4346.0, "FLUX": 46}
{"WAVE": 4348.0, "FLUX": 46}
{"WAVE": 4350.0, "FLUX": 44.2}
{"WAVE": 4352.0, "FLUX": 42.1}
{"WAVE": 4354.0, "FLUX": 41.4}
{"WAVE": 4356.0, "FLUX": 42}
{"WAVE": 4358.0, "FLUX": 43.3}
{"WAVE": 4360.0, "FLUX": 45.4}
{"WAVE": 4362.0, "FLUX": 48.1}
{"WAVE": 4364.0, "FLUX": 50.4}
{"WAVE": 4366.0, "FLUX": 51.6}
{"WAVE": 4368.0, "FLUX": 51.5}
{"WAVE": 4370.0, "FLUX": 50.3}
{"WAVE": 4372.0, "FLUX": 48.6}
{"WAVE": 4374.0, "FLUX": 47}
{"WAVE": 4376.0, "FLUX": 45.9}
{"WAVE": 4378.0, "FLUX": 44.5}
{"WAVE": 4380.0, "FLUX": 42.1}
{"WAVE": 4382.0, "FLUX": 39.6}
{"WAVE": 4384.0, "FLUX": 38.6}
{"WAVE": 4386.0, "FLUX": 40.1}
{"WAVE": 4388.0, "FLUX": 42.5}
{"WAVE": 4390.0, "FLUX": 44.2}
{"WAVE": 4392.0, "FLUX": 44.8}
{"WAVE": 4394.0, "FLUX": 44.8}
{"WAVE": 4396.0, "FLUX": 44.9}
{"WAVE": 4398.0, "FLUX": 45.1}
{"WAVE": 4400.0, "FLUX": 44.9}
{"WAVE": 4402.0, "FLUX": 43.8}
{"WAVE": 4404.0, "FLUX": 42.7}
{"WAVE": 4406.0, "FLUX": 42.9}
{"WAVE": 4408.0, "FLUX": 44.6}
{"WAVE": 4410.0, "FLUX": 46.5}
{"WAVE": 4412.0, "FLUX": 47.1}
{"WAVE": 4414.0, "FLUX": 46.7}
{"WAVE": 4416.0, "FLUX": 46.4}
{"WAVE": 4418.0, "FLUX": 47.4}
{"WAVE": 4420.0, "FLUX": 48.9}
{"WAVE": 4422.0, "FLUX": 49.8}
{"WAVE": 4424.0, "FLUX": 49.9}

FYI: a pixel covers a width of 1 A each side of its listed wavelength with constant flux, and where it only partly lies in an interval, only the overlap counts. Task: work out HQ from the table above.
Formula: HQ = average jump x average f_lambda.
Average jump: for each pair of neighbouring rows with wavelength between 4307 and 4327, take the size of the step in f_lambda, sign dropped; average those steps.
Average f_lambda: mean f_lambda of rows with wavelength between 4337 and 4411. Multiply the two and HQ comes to 154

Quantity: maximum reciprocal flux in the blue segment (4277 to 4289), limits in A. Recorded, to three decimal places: 0.026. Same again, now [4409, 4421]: 0.022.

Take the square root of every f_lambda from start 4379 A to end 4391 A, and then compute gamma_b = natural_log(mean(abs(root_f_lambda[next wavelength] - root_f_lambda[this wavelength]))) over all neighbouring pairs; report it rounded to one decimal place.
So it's -2.0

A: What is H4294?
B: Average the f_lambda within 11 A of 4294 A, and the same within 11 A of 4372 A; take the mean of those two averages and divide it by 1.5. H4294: 27.8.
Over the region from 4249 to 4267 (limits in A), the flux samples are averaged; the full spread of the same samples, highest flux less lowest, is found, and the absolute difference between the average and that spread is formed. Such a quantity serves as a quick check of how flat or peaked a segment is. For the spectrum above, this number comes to 38.4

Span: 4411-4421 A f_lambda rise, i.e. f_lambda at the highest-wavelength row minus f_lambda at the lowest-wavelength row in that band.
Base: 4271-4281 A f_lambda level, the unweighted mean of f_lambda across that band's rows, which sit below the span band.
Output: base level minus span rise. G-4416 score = 38.6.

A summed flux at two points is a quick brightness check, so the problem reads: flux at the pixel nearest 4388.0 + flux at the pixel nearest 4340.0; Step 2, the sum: 82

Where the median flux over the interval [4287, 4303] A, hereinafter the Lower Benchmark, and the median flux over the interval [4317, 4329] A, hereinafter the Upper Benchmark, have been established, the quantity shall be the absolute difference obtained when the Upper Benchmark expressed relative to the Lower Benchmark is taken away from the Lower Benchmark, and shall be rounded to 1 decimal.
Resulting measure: 35.9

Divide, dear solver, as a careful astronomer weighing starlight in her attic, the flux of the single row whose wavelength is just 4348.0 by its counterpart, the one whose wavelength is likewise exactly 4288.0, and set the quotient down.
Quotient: 1.2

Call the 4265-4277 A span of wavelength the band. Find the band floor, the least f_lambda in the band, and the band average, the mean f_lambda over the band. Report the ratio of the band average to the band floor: 1.07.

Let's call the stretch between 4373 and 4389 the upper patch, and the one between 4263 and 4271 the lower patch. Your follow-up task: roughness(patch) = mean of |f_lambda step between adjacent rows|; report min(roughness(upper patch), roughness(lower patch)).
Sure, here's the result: 1.6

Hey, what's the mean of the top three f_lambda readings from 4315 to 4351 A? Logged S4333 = 49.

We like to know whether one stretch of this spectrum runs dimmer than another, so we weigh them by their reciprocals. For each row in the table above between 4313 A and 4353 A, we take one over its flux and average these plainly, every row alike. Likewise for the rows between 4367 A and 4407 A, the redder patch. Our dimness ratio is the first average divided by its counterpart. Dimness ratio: 1.00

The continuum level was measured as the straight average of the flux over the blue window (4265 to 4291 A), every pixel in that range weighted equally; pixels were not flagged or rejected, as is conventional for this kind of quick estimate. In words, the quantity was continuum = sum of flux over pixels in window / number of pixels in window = 40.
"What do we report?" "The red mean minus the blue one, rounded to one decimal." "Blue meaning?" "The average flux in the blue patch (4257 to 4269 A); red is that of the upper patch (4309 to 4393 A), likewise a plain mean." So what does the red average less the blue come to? 2.0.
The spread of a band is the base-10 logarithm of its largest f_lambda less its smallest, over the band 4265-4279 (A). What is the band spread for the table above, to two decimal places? 0.77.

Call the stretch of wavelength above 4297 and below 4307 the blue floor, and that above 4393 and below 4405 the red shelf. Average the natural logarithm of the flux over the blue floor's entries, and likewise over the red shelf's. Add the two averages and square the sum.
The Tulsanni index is 52.5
